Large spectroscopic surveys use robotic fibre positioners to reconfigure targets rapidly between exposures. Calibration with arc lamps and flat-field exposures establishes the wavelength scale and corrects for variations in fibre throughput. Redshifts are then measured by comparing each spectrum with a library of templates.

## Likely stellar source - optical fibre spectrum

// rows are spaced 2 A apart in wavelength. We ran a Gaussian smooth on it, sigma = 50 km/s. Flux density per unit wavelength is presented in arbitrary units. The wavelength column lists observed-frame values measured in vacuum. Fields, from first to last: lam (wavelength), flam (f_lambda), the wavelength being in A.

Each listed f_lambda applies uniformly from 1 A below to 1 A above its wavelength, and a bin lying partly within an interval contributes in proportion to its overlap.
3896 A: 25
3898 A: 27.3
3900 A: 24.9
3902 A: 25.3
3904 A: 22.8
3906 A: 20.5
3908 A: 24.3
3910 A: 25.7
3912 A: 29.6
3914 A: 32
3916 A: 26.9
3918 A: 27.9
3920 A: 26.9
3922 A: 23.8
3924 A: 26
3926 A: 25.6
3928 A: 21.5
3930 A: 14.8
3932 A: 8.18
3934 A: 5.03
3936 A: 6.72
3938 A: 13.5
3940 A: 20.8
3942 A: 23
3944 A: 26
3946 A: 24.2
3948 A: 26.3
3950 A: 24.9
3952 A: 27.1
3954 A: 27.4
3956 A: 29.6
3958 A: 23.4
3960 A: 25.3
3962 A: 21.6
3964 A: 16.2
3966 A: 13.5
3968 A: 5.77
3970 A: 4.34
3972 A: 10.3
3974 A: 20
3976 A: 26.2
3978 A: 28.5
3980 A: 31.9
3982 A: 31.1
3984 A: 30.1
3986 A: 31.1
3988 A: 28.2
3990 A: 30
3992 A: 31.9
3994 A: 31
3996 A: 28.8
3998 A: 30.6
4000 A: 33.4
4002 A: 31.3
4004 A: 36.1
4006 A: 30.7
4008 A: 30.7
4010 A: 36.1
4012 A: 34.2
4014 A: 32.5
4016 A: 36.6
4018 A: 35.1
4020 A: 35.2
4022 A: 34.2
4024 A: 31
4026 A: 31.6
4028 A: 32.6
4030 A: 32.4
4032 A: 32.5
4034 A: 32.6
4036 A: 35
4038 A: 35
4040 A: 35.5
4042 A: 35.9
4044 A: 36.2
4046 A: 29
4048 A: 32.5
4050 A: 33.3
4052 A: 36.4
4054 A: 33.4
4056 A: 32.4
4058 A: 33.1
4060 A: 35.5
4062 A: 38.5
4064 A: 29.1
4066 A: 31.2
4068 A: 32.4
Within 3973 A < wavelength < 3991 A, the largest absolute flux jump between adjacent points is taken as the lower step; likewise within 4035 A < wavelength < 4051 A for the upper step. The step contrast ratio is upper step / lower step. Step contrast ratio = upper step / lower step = 1.2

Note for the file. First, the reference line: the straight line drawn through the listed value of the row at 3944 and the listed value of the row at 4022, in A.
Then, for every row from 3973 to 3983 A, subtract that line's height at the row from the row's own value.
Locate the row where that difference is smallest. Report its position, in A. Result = 3974 A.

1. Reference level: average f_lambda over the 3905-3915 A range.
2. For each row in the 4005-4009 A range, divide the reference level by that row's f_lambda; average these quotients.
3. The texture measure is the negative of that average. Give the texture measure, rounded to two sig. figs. -0.86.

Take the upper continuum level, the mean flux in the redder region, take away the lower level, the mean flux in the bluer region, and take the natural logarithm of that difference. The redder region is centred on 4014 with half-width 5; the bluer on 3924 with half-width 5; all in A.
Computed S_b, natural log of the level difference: 2.32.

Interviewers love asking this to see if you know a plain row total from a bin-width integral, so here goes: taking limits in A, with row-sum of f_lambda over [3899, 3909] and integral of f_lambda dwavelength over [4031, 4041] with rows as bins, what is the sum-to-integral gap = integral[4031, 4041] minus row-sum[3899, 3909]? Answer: 223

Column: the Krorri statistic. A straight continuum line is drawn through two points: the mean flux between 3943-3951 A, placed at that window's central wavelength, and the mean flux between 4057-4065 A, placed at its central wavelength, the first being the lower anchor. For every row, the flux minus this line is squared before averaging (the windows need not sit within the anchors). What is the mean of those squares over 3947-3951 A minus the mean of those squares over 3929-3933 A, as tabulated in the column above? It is -171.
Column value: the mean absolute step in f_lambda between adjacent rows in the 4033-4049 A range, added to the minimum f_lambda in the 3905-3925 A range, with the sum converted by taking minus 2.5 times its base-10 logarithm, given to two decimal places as -3.38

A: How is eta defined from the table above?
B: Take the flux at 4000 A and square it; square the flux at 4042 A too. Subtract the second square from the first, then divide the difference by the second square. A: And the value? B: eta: -0.1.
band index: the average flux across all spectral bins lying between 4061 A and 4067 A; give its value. 32.9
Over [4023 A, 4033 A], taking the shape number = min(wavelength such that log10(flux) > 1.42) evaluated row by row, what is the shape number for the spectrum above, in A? 4024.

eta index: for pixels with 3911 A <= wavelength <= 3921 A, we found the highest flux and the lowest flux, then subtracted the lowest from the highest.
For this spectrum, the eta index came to 5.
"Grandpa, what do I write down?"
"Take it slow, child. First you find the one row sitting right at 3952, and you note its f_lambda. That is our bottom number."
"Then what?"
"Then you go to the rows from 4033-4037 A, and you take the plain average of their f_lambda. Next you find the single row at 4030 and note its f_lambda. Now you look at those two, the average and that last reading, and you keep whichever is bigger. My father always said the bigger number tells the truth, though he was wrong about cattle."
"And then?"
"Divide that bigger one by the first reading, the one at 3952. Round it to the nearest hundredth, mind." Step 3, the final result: 1.25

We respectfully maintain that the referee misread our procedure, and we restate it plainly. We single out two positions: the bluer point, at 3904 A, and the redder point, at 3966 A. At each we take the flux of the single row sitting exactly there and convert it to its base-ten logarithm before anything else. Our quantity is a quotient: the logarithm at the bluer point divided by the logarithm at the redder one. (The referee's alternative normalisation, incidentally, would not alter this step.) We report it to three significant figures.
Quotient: 1.20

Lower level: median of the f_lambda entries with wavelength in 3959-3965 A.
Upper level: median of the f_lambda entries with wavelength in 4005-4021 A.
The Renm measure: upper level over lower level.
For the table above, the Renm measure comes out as 1.6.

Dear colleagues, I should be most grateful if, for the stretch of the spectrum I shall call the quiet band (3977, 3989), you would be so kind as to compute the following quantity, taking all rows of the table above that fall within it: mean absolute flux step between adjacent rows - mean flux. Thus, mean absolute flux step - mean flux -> -28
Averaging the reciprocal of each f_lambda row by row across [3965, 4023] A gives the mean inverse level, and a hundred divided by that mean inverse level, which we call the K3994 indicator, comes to 2097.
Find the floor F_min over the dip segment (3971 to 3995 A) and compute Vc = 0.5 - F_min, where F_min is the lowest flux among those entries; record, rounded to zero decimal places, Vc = -10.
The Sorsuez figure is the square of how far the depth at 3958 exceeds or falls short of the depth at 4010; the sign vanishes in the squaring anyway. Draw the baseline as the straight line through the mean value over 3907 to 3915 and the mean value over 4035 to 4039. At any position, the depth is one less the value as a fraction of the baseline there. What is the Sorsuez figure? 0.098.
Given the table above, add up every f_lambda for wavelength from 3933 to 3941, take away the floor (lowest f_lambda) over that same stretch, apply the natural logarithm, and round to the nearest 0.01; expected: 3.71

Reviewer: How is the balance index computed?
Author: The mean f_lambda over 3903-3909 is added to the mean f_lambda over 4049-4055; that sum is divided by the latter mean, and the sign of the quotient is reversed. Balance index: -1.66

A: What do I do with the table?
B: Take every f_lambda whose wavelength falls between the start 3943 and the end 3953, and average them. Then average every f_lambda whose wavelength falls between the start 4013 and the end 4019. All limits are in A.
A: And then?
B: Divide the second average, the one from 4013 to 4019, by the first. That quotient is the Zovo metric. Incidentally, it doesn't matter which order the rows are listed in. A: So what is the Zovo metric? 1.4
